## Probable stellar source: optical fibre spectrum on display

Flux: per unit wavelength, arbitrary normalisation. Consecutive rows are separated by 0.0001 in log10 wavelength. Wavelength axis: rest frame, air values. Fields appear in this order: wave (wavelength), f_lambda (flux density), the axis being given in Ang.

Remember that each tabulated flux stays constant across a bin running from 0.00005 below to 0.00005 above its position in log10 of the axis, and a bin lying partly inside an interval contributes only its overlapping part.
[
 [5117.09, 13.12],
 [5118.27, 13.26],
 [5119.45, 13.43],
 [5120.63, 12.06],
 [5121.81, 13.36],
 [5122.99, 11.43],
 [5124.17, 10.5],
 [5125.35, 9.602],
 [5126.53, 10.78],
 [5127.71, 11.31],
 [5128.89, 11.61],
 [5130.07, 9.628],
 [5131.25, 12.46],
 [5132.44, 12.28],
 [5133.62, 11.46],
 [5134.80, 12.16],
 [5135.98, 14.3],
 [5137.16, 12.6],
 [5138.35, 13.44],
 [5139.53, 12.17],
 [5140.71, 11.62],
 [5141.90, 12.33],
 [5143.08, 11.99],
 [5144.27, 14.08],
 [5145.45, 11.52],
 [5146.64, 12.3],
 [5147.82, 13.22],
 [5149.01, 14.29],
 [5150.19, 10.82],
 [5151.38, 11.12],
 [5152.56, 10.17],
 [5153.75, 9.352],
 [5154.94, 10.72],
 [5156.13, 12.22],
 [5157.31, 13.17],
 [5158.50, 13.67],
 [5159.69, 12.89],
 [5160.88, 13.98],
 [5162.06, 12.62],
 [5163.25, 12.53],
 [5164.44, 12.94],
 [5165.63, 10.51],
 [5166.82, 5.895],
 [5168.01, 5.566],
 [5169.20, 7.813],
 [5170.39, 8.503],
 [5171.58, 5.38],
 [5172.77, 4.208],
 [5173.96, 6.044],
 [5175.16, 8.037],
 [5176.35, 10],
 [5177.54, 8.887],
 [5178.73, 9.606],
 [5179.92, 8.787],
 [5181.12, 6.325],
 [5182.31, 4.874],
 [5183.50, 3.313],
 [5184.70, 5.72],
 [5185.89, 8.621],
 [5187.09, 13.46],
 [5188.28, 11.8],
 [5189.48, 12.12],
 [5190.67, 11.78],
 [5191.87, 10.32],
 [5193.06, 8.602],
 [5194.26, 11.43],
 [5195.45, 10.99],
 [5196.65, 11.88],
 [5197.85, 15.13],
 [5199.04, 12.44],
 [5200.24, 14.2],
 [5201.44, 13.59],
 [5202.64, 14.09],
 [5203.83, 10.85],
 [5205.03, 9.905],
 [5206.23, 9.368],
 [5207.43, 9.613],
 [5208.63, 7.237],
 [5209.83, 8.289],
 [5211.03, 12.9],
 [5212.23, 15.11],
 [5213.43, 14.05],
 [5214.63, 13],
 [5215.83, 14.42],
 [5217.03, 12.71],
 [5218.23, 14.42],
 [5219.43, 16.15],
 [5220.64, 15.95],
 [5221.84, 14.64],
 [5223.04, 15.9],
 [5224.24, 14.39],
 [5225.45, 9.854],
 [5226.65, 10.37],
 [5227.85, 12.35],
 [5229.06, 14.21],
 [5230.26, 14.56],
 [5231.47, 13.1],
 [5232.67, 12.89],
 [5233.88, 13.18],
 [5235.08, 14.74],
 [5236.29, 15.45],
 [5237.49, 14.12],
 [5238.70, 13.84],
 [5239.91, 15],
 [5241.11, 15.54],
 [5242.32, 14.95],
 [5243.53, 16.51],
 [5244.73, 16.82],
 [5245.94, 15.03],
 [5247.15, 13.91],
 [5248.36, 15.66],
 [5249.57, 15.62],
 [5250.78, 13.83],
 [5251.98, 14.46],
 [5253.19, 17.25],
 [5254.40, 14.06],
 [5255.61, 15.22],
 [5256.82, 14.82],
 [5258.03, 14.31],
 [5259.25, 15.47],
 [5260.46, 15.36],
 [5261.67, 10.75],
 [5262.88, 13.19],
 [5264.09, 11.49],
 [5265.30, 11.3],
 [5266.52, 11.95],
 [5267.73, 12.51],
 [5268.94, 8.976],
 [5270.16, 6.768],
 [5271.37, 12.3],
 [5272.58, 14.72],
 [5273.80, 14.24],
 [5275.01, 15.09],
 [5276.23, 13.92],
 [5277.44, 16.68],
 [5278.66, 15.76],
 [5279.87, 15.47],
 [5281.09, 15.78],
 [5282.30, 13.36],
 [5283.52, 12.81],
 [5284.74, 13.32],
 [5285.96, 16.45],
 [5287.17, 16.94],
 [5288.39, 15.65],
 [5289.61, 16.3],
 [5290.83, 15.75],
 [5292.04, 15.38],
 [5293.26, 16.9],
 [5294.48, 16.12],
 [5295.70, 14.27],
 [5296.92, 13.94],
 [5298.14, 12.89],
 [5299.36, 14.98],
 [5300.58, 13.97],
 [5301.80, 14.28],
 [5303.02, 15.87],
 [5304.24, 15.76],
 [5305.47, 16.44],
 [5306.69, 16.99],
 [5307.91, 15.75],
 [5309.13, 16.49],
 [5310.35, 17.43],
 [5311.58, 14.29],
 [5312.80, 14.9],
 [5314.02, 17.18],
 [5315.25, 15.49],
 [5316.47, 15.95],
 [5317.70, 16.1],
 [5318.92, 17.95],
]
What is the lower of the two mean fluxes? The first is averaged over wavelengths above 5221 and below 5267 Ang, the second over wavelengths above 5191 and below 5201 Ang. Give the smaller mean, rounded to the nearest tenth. 11.9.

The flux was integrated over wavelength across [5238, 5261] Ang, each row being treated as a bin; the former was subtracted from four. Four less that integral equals -344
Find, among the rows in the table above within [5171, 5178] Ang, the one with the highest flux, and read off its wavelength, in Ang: 5176.35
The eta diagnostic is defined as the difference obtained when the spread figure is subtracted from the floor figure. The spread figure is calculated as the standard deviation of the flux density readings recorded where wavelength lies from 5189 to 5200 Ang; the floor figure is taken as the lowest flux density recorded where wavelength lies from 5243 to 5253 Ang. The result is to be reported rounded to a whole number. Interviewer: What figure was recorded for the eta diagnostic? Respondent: 12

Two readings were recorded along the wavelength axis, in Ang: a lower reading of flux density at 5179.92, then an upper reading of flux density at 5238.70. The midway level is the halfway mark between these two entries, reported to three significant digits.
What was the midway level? 11.3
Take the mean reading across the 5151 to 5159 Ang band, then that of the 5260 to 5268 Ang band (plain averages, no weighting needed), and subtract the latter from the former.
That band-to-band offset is -1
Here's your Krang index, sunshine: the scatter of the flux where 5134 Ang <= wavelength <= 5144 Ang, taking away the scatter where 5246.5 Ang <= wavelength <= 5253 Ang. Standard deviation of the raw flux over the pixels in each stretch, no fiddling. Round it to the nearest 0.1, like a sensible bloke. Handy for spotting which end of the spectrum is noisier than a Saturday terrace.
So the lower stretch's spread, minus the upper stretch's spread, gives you 0.0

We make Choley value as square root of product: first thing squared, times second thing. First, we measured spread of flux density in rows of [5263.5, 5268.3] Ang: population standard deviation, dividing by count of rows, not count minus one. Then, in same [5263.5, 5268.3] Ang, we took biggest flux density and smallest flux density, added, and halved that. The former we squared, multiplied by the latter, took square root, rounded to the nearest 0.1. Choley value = 1.6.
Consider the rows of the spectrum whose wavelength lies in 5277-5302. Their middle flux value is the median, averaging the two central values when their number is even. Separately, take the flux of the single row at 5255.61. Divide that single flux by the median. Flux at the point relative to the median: 0.98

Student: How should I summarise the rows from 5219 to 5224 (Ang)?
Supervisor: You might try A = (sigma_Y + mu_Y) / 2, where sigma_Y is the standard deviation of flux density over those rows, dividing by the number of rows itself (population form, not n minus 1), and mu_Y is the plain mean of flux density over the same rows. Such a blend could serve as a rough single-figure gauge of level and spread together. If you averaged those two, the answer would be 8.1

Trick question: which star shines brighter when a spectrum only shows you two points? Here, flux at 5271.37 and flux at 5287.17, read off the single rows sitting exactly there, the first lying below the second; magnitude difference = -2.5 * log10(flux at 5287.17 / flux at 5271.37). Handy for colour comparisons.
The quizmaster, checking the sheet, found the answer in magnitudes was -0.35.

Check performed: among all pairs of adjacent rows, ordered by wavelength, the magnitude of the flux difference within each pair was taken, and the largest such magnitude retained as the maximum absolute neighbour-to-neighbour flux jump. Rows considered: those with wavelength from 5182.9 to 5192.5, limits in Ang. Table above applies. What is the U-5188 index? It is 4.8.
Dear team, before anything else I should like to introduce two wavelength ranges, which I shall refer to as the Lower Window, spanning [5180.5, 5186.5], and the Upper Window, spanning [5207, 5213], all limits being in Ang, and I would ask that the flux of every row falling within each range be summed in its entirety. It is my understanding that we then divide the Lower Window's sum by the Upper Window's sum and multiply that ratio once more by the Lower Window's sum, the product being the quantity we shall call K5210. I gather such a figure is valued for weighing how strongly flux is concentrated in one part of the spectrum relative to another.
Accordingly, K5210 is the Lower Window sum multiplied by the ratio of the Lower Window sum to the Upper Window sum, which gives 16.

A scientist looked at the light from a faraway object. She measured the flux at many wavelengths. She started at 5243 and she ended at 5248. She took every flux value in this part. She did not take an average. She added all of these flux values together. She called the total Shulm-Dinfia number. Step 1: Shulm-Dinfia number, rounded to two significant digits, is 62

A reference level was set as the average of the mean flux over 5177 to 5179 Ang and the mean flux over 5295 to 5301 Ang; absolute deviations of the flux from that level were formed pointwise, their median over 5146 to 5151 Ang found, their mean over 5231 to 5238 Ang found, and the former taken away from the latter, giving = 1.1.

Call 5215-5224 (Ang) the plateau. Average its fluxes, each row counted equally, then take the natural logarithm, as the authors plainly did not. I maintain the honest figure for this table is 2.70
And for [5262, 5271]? 2.39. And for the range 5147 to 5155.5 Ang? 2.43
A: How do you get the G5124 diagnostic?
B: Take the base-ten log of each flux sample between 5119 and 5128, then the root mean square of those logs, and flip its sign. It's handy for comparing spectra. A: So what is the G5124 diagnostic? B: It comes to -1.06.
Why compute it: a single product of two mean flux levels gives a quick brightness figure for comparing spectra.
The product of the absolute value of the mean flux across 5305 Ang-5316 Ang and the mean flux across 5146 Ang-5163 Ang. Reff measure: 196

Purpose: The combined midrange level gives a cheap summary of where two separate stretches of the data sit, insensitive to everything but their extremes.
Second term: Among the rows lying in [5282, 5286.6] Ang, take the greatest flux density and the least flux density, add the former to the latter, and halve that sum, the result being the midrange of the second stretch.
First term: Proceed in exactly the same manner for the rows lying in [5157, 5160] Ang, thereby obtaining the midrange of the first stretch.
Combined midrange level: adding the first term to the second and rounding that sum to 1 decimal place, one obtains 27.9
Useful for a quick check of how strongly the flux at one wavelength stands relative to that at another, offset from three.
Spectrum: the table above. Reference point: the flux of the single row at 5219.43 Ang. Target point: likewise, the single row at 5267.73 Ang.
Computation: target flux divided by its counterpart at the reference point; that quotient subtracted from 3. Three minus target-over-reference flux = 2.23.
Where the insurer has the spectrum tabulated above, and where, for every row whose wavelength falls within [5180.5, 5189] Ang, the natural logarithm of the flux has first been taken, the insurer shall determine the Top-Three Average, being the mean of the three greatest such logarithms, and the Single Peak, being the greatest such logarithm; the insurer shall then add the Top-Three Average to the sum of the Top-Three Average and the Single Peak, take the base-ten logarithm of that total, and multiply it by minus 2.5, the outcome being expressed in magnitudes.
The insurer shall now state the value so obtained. -2.18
